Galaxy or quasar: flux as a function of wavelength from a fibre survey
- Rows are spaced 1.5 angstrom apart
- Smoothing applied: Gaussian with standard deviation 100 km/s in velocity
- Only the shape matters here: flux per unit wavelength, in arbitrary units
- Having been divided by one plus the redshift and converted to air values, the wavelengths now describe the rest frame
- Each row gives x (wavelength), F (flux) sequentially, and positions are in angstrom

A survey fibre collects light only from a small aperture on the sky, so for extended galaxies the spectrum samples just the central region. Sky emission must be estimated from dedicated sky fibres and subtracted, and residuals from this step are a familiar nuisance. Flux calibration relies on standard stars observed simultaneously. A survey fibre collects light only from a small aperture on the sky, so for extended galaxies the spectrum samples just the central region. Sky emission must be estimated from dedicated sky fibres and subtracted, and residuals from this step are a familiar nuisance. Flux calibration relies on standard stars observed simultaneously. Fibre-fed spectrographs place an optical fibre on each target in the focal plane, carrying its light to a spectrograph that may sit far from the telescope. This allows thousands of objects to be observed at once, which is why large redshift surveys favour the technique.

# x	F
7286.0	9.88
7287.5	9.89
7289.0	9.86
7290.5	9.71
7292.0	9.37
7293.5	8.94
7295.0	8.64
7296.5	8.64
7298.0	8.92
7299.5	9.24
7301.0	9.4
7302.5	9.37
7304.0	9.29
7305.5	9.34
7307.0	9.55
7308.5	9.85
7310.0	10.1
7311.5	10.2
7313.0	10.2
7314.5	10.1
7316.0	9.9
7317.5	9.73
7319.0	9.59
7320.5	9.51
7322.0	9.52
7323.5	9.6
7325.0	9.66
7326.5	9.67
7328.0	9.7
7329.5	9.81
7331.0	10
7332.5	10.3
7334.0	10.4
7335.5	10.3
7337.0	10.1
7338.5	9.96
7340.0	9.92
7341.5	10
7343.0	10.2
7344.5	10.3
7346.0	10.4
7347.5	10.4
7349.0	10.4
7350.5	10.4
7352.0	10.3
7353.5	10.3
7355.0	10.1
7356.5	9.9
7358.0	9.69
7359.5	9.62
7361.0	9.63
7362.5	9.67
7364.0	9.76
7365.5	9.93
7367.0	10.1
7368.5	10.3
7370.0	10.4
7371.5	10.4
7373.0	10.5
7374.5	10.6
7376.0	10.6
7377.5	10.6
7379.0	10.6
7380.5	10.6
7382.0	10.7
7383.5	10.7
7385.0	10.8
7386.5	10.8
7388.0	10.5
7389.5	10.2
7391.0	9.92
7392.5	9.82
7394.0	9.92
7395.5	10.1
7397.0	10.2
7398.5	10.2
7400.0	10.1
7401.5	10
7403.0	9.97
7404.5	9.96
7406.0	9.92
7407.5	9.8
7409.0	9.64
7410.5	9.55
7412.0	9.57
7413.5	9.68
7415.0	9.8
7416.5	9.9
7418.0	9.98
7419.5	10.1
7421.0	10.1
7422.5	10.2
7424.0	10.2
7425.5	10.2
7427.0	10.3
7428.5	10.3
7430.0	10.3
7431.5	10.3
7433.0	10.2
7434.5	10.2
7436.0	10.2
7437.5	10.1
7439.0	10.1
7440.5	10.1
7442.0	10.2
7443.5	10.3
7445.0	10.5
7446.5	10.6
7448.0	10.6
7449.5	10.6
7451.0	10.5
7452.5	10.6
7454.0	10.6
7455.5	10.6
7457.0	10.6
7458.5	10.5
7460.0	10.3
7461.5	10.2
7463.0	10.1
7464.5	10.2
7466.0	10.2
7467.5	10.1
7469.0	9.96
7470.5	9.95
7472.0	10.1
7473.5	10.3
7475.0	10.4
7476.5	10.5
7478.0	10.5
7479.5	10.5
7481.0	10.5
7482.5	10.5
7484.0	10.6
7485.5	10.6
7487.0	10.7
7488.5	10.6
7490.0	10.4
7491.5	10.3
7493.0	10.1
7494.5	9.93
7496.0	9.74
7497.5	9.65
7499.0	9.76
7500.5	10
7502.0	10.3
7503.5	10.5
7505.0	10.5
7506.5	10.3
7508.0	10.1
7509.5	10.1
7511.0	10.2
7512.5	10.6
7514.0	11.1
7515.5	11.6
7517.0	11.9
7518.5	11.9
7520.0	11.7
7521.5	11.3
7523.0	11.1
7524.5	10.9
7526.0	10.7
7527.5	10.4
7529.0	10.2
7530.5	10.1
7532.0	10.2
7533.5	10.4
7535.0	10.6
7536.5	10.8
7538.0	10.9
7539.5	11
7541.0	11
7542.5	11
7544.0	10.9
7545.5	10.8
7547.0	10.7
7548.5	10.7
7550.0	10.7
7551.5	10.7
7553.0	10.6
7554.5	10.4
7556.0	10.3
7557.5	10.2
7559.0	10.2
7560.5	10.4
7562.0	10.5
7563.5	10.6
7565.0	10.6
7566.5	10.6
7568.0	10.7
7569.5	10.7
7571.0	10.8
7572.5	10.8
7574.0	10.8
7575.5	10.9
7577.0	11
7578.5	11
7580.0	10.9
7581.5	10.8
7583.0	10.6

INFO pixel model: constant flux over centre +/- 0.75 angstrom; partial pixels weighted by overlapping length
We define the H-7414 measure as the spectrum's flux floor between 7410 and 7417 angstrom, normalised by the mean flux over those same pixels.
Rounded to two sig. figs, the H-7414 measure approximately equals 0.98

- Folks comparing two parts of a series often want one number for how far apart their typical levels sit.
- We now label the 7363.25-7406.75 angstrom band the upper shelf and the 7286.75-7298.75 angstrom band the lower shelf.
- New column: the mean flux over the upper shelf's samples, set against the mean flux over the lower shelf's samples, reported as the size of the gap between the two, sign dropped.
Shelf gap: 1.0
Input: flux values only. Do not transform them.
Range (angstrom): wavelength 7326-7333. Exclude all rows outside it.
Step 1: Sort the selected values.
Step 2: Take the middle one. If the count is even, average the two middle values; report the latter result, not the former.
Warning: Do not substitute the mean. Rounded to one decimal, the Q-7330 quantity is 9.8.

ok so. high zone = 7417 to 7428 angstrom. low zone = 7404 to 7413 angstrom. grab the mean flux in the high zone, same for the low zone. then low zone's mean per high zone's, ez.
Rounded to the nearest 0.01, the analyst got 0.96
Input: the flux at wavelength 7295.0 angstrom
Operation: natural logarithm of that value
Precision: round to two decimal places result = 2.16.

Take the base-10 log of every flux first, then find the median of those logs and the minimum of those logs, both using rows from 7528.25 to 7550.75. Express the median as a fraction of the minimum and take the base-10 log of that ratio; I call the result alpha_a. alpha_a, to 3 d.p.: 0.011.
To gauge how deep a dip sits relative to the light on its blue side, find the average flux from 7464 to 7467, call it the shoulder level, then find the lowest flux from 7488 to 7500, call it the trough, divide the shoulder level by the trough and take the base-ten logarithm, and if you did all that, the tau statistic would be 0.02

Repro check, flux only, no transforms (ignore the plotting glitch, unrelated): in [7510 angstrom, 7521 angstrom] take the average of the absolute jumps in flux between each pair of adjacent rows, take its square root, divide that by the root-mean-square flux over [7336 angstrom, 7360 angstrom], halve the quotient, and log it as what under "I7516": 0.0278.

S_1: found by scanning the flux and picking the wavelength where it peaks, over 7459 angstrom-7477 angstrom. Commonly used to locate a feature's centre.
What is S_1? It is 7476.5 angstrom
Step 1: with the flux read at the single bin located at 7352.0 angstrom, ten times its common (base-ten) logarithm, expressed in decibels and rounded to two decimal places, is 10.13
